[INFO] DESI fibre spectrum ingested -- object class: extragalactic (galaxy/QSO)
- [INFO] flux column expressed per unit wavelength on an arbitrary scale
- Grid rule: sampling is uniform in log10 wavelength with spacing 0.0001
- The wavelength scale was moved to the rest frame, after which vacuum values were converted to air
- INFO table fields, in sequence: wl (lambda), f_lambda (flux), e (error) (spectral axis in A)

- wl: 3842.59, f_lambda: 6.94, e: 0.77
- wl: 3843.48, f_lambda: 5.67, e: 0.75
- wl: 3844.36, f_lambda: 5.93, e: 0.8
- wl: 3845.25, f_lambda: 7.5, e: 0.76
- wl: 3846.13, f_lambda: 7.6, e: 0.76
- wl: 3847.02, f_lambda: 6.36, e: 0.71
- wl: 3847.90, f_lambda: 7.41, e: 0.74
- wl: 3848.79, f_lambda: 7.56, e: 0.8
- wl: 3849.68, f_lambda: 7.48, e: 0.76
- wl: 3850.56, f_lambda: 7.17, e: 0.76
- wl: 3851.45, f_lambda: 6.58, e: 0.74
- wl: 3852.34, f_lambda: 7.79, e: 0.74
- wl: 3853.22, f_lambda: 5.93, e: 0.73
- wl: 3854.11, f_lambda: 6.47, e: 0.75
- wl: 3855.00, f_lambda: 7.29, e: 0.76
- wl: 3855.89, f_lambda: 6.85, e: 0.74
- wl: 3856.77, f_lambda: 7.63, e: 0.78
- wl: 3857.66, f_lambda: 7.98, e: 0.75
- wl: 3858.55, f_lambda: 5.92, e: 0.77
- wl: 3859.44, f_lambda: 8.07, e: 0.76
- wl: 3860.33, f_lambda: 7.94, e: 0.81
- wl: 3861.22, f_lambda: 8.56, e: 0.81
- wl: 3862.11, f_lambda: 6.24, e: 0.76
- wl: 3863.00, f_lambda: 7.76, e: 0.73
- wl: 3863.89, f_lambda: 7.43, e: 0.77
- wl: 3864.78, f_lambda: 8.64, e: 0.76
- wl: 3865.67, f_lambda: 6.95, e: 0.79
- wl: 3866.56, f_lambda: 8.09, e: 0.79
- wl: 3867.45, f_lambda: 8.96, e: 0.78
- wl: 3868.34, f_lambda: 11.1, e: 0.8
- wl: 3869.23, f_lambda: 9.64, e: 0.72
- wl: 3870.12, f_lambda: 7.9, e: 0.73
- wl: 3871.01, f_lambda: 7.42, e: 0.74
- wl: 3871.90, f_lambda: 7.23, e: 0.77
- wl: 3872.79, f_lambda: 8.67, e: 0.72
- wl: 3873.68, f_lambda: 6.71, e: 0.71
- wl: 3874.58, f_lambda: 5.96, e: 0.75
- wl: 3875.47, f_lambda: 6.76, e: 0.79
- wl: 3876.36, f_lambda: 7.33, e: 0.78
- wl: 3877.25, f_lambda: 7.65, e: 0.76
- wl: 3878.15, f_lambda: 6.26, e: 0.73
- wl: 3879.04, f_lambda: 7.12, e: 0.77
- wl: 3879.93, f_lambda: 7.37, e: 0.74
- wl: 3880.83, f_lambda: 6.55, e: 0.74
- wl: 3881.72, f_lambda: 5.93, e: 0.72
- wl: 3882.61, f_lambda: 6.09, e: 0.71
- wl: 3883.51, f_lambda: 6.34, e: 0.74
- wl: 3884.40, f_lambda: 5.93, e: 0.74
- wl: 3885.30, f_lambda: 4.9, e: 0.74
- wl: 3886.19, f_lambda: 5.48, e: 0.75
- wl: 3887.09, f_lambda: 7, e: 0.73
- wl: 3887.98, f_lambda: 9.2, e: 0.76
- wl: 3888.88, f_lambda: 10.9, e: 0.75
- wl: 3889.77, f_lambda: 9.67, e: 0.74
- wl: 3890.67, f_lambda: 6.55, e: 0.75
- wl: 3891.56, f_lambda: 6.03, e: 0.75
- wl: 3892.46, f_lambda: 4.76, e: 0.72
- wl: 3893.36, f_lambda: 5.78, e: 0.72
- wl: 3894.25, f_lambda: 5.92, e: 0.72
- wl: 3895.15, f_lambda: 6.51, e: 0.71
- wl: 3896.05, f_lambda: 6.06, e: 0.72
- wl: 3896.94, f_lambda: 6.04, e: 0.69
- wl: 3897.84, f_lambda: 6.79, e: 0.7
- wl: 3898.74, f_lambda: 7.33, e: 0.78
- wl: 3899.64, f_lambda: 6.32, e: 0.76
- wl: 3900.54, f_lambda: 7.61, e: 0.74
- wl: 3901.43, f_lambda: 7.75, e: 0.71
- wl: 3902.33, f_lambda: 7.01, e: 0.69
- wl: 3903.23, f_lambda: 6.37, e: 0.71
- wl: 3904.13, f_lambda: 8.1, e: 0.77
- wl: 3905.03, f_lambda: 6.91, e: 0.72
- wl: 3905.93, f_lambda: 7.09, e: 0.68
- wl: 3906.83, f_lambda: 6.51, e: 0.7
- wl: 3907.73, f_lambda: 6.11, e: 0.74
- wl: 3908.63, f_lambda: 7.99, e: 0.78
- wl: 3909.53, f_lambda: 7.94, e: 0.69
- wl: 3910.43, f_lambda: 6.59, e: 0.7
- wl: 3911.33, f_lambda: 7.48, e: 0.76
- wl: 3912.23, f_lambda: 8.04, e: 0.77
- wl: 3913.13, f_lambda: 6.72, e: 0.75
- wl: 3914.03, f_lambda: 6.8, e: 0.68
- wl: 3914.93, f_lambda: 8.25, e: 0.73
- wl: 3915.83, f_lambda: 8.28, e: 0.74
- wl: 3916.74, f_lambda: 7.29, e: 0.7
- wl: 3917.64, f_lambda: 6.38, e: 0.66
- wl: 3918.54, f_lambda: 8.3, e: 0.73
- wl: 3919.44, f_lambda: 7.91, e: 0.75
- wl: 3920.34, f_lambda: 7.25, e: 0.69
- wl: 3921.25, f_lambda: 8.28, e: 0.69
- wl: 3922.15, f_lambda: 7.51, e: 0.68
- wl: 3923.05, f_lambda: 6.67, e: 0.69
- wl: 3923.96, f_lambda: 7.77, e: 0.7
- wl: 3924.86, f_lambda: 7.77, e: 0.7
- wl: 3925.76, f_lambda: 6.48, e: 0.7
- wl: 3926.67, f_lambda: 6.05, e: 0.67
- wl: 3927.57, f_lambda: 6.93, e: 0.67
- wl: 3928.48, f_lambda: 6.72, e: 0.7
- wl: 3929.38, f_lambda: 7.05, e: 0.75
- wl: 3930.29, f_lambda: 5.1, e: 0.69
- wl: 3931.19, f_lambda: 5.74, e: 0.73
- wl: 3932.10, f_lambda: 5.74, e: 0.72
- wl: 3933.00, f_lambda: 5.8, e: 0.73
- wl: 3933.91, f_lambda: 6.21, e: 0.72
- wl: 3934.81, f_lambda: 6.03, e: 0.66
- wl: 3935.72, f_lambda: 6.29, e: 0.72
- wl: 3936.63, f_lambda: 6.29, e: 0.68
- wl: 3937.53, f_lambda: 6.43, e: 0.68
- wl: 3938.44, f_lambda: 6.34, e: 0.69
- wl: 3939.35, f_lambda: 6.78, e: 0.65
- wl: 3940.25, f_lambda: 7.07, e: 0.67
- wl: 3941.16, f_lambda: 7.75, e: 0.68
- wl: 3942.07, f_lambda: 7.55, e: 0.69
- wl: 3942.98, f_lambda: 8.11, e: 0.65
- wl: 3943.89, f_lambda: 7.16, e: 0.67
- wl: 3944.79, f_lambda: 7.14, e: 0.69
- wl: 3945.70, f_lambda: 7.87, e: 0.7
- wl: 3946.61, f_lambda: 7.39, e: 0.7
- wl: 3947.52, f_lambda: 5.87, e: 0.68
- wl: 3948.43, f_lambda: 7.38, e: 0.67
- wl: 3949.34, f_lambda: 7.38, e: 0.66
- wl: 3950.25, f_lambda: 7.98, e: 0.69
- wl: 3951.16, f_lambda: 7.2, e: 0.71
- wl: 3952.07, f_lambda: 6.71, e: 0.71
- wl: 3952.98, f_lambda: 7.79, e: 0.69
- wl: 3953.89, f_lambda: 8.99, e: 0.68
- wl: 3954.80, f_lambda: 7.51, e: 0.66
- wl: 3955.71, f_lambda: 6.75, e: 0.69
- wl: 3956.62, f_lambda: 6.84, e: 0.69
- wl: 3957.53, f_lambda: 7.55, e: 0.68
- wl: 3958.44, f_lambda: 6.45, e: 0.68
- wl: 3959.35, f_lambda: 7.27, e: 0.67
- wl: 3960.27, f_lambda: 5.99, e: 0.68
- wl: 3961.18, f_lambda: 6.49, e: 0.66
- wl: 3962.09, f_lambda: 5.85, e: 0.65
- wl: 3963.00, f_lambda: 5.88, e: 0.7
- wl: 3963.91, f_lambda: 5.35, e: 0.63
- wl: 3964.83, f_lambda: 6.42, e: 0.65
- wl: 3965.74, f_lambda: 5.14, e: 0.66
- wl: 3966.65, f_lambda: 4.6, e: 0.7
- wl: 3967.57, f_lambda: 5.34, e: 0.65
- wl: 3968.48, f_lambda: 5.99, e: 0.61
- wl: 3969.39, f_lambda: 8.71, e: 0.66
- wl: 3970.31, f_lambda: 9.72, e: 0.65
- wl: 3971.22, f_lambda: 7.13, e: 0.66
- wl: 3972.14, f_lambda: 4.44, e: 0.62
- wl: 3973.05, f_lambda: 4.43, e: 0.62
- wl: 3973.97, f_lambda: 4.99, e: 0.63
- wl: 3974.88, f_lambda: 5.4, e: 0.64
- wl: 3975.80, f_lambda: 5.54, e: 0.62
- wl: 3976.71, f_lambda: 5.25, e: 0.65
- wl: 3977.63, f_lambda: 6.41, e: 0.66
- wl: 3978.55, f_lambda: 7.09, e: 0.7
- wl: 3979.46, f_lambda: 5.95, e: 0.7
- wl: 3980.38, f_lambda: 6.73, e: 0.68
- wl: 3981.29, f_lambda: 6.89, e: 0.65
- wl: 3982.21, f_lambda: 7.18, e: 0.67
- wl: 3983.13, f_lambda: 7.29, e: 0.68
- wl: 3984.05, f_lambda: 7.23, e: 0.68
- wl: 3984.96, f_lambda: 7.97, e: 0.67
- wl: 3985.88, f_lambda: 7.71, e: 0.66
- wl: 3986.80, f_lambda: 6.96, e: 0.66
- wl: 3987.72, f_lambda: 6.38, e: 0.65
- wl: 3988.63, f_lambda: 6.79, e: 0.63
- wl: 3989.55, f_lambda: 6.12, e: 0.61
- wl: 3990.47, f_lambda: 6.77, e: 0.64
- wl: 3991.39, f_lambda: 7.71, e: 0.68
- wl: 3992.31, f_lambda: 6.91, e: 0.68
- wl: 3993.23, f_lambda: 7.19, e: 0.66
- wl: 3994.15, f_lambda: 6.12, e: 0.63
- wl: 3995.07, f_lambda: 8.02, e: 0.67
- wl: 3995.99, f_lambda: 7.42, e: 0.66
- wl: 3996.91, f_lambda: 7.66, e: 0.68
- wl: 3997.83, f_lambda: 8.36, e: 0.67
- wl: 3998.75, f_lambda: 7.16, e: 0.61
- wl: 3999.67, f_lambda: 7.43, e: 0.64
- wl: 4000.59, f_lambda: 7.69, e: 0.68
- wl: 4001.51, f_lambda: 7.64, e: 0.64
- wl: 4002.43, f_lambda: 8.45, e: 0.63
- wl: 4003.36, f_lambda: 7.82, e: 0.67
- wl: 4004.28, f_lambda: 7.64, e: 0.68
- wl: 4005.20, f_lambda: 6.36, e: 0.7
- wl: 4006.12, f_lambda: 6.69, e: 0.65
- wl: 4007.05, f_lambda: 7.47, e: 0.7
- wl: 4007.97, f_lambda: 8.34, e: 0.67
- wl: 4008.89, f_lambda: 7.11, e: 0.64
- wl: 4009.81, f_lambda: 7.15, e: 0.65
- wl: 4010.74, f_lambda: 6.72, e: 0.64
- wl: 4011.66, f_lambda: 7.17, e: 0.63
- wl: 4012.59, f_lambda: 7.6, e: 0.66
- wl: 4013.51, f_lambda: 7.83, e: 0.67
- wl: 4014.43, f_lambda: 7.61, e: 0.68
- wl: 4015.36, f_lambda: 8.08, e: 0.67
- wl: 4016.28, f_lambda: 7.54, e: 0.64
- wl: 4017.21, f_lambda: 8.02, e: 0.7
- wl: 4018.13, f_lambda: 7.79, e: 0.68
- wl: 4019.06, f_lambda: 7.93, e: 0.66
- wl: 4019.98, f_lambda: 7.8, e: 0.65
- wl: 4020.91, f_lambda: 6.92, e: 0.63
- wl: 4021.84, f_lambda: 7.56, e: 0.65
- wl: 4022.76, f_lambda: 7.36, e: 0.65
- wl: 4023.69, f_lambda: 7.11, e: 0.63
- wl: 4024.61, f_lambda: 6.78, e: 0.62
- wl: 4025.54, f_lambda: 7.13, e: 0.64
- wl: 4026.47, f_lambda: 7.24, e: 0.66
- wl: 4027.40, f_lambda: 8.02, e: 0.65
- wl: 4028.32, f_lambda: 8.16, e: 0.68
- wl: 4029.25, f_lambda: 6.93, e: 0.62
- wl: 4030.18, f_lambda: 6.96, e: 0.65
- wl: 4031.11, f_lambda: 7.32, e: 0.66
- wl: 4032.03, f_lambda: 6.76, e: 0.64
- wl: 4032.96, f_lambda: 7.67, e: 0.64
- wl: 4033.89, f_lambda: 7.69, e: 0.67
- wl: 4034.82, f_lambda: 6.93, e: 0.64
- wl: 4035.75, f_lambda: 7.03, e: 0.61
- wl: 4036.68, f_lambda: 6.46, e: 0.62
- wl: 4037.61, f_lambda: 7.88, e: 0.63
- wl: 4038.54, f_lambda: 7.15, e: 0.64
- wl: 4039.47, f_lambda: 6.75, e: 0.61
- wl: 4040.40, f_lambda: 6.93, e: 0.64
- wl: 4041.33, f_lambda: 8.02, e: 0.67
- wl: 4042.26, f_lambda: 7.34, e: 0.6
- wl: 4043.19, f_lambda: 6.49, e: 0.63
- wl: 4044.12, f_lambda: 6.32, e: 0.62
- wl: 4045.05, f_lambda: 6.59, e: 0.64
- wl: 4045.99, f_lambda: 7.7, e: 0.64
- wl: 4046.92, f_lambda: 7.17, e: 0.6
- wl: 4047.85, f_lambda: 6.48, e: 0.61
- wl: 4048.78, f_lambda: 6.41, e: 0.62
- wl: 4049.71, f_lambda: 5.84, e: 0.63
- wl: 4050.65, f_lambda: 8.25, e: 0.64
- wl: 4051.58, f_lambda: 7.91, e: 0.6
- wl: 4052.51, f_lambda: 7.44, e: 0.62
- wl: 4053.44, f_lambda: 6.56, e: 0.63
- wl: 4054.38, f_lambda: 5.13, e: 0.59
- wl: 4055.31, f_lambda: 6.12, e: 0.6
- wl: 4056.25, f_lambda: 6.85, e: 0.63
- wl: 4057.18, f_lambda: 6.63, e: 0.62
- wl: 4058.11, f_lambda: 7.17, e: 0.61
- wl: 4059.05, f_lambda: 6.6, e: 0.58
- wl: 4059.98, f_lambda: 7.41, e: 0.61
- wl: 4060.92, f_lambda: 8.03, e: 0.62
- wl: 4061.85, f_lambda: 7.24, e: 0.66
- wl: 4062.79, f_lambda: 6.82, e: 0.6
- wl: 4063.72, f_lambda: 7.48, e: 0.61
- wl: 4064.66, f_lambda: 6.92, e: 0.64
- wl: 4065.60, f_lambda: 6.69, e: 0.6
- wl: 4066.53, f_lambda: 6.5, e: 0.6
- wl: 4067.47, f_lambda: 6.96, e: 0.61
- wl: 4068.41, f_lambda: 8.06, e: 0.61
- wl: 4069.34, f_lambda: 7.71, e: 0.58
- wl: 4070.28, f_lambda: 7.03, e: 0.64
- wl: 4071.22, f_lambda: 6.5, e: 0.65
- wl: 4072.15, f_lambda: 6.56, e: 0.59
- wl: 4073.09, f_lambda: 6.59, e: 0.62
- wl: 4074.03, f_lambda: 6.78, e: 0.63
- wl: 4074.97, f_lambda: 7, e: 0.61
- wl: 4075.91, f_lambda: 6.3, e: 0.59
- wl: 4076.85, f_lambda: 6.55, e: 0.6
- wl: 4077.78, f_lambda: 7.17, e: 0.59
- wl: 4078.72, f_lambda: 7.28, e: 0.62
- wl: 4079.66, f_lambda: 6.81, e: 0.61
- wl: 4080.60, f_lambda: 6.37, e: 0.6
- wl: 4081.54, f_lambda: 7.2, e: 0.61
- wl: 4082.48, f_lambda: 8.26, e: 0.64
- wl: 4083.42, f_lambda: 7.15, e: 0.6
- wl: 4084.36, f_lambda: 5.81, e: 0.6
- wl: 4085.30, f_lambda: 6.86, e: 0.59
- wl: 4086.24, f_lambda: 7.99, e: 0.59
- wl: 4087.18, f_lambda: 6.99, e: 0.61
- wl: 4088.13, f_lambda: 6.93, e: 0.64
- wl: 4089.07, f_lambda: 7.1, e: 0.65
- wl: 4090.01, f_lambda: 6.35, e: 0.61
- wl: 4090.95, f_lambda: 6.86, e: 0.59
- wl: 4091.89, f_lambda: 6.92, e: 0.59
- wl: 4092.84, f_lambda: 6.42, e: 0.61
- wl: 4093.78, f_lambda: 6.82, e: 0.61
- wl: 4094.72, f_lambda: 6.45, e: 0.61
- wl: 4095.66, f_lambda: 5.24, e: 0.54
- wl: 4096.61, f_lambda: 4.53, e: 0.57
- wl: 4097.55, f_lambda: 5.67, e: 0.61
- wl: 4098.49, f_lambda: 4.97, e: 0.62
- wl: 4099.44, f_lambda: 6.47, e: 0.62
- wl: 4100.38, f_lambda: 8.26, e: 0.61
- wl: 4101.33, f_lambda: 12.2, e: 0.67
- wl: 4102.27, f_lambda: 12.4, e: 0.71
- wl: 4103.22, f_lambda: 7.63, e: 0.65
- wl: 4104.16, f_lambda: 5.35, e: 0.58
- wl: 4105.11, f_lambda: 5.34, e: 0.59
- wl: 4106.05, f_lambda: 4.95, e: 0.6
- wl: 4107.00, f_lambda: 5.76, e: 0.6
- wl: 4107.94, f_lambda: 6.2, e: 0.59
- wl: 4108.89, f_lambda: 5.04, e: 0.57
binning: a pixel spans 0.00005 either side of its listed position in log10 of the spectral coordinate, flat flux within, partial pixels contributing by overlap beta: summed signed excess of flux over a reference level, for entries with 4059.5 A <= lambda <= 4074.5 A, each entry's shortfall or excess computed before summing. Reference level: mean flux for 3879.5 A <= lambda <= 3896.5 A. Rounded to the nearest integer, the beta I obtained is 6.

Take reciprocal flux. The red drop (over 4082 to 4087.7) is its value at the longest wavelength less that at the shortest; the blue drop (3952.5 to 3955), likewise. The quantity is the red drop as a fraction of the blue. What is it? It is 5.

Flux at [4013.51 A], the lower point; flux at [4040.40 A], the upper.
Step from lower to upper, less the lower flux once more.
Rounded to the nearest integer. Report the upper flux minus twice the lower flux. -9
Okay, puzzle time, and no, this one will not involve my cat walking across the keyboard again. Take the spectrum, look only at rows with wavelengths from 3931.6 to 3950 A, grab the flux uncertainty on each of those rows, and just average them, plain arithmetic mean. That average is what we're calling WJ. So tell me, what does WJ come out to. 0.685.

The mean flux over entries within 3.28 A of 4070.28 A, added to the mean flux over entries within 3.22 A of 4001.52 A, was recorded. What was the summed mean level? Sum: 14.7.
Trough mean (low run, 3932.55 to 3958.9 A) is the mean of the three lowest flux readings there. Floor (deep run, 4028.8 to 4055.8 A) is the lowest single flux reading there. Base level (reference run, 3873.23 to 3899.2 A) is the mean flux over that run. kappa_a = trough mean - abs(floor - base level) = 4.3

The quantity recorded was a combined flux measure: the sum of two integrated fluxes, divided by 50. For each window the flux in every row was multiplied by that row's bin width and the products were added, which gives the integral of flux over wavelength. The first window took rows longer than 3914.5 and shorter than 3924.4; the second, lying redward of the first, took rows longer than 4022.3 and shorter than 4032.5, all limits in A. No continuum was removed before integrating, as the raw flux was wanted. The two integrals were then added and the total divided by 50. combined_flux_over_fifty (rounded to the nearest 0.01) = 2.99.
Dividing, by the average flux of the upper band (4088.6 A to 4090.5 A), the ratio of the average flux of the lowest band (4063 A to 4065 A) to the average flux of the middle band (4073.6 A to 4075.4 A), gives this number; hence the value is 0.155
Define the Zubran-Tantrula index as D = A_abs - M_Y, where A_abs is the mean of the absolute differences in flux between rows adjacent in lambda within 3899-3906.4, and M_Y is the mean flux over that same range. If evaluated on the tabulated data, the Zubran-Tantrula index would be -6.30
